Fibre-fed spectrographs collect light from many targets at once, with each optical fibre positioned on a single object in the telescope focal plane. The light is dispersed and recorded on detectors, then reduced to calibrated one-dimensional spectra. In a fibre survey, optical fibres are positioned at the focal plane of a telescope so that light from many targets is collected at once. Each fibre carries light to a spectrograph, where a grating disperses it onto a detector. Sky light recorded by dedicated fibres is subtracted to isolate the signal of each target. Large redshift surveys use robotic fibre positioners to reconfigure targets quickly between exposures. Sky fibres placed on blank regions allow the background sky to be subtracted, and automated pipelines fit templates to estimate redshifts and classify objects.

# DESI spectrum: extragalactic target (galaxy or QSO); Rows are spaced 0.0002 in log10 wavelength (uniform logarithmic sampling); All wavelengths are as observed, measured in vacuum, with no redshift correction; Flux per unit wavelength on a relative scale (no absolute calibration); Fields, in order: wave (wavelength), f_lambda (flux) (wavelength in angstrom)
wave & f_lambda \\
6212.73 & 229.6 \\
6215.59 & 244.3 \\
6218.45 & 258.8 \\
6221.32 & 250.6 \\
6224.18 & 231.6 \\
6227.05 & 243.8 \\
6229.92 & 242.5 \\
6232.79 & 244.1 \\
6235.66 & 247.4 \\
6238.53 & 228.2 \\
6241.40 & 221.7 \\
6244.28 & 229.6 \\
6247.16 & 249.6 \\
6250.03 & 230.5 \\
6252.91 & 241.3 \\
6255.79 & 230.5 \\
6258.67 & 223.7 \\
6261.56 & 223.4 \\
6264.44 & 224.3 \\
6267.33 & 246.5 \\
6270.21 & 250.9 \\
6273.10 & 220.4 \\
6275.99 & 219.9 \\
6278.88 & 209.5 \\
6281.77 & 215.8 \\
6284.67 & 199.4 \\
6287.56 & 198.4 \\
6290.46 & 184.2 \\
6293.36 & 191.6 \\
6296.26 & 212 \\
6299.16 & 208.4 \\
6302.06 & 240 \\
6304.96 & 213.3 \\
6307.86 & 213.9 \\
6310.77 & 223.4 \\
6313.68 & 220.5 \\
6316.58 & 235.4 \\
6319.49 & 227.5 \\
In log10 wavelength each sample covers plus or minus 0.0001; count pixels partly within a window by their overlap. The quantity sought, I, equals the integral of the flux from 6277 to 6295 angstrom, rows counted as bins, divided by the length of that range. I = 200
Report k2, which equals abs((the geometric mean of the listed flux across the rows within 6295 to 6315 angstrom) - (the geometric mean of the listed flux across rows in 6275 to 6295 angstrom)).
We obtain 16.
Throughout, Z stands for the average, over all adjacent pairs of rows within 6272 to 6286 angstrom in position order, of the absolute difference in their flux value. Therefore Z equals 8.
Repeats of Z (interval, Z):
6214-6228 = 13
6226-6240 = 6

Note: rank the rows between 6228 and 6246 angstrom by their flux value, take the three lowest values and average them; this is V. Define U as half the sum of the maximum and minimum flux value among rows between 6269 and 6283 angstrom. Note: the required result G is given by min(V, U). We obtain 226.5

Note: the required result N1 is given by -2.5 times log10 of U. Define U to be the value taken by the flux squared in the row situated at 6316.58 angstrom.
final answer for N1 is -11.9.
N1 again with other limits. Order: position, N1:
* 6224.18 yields -11.8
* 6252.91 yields -11.9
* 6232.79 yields -11.9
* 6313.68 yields -11.7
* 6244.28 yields -11.8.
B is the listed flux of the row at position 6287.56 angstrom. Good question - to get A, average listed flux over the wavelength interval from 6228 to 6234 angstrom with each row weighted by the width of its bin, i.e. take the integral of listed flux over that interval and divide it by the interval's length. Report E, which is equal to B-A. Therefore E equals -45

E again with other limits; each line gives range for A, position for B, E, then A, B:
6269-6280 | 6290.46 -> -41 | 225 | 184.2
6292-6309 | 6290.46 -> -29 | 213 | 184.2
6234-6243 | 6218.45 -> 26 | 233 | 258.8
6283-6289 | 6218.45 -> 59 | 199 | 258.8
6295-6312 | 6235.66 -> 29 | 219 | 247.4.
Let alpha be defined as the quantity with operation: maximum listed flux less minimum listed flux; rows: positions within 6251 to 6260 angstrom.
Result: 17.6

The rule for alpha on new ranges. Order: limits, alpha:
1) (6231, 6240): 19.2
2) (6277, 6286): 16.4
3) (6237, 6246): 7.9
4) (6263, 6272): 26.6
